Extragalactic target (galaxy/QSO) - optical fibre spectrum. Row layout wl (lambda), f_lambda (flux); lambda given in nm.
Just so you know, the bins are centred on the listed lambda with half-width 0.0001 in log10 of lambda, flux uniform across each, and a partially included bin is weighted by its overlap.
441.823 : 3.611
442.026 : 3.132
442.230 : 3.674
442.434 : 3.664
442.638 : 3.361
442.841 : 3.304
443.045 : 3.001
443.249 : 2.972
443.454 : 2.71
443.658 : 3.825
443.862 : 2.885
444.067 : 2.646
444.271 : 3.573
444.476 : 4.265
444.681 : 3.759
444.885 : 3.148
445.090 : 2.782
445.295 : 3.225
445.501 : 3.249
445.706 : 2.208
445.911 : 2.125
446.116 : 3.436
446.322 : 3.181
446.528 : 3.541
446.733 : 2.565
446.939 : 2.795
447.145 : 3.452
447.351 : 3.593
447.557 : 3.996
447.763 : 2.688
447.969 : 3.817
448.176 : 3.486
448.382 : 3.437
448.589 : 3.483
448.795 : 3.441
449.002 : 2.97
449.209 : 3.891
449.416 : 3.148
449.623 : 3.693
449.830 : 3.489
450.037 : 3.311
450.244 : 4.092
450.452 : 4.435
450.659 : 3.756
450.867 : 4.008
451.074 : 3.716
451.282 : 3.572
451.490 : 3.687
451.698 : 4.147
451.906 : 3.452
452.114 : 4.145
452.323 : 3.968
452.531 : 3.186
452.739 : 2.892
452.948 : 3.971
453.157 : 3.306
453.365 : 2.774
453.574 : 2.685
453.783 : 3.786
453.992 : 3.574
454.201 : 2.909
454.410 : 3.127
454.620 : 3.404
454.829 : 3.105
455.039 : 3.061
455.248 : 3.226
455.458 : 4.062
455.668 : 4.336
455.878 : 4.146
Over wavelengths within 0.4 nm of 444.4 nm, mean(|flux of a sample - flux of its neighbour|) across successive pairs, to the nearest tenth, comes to 0.7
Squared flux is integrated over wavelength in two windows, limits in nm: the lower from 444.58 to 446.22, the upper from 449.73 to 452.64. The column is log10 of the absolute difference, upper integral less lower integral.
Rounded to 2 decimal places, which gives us 1.43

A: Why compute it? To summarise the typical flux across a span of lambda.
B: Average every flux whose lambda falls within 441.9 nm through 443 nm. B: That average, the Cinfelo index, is 3.4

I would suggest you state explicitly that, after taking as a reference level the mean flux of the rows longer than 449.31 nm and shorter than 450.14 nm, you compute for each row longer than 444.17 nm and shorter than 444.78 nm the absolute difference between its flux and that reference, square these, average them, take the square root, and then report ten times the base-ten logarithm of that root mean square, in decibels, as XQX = -2.7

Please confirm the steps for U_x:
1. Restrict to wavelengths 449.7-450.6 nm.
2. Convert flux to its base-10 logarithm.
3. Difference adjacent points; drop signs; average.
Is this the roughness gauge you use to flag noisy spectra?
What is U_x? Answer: 0.050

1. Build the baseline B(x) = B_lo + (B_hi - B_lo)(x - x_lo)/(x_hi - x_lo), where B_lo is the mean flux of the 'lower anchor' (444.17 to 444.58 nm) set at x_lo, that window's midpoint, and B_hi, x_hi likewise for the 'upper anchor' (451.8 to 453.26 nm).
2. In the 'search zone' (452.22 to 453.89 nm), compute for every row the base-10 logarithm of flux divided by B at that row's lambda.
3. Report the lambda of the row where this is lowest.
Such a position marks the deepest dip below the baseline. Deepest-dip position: 453.574 nm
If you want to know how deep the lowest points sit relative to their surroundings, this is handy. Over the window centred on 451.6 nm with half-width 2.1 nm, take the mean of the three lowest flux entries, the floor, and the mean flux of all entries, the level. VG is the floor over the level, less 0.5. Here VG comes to 0.27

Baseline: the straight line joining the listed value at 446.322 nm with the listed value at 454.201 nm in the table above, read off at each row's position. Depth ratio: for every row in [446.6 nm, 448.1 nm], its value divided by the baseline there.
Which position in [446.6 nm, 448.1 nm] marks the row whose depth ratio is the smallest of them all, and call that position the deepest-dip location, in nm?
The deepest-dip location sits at 446.733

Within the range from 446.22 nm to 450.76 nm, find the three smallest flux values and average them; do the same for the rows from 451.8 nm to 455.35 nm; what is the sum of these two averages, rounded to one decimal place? 5.5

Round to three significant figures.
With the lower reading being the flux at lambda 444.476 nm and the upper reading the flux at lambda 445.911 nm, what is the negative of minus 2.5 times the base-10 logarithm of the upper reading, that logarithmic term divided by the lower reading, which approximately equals 0.192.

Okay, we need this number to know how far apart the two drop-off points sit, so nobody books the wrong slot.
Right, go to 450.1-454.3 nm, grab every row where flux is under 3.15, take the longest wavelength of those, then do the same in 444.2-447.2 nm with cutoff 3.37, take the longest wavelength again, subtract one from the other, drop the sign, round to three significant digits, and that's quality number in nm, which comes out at 7.26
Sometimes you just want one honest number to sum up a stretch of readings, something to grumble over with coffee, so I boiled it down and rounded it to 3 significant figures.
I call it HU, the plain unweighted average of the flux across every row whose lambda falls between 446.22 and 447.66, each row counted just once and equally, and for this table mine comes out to 3.30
